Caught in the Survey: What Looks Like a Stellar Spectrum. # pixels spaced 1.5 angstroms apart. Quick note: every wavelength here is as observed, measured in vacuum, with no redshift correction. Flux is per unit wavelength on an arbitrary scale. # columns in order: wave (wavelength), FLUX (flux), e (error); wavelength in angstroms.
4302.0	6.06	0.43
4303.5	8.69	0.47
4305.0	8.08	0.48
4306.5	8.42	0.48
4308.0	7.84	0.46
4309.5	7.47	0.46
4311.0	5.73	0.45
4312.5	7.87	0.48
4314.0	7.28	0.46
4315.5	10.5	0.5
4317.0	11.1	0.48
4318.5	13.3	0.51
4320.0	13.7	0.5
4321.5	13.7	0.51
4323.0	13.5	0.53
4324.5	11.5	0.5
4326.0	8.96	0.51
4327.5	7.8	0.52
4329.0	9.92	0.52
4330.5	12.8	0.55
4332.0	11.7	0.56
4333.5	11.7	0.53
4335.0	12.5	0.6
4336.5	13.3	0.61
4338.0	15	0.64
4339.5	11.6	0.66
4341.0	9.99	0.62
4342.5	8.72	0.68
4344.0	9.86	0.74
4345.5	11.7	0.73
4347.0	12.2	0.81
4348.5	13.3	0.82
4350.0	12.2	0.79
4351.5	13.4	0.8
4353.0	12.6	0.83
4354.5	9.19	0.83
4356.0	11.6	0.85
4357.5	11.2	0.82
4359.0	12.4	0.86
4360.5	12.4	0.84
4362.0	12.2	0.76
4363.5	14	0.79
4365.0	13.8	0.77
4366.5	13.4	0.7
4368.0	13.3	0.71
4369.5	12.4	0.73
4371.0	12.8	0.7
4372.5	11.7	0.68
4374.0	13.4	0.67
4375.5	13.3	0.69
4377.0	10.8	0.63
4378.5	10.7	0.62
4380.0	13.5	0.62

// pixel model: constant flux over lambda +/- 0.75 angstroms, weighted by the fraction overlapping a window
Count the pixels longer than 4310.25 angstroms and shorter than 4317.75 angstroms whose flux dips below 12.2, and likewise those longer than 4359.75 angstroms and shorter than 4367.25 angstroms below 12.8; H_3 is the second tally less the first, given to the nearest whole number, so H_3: -3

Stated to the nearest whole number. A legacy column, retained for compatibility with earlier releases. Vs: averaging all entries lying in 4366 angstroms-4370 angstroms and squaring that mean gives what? 170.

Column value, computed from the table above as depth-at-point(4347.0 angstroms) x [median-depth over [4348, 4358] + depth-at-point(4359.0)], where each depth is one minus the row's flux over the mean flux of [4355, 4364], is 0.000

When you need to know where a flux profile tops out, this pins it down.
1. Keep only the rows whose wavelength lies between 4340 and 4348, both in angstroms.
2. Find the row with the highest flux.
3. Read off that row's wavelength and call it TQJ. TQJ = 4347.0 angstroms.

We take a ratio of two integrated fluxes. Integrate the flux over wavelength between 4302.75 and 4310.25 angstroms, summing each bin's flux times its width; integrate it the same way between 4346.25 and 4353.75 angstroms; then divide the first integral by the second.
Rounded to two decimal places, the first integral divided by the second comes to 0.64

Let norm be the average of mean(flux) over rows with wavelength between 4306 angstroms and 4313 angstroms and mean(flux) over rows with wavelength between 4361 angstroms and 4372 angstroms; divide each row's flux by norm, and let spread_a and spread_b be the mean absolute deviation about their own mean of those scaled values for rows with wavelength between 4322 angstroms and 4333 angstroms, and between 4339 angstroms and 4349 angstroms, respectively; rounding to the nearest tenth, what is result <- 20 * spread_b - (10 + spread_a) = -7.6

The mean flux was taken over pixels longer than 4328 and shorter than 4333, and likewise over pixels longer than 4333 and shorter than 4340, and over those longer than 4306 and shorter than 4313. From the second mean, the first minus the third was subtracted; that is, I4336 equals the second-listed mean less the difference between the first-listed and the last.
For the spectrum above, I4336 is 9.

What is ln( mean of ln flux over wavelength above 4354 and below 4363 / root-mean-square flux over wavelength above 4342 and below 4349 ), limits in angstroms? -1.53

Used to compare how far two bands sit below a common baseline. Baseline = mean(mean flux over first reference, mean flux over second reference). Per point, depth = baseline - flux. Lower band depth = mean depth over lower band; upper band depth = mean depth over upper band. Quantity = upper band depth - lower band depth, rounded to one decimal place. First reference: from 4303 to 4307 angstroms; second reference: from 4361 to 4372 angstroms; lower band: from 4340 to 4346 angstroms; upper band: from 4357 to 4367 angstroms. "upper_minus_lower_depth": -2.7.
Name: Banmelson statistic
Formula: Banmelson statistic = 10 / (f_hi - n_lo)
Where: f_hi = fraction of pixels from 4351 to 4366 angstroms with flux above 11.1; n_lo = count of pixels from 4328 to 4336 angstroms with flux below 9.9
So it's 11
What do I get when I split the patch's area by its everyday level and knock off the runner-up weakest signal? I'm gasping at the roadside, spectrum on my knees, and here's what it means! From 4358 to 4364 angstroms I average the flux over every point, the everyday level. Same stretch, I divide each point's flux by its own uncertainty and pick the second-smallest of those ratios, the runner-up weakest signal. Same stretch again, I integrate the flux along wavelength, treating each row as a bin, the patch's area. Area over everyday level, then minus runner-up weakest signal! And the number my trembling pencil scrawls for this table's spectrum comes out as -8.8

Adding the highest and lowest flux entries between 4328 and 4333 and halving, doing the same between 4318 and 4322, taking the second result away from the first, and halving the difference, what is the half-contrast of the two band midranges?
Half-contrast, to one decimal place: -1.1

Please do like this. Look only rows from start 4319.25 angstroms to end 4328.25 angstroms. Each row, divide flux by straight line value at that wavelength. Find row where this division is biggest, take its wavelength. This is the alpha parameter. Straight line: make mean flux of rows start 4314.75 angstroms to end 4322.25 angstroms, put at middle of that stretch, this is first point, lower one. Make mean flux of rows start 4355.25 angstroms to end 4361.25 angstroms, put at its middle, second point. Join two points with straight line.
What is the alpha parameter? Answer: 4321.5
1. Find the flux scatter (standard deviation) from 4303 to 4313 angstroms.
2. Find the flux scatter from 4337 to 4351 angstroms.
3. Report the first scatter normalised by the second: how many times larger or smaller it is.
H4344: 0.5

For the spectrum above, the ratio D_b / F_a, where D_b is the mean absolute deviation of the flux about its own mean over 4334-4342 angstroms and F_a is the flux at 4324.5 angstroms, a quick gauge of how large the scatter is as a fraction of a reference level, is 0.12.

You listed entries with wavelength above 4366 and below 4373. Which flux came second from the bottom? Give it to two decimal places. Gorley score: 12.40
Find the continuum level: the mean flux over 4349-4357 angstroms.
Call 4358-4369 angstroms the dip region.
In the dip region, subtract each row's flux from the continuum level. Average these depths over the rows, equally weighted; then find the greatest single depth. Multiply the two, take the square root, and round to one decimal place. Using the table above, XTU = 0.7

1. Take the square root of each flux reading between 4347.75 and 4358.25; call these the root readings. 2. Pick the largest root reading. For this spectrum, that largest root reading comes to 3.66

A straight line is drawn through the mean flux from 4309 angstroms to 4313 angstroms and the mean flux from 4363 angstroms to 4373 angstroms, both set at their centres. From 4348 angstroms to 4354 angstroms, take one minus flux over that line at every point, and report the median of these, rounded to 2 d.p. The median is -0.14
